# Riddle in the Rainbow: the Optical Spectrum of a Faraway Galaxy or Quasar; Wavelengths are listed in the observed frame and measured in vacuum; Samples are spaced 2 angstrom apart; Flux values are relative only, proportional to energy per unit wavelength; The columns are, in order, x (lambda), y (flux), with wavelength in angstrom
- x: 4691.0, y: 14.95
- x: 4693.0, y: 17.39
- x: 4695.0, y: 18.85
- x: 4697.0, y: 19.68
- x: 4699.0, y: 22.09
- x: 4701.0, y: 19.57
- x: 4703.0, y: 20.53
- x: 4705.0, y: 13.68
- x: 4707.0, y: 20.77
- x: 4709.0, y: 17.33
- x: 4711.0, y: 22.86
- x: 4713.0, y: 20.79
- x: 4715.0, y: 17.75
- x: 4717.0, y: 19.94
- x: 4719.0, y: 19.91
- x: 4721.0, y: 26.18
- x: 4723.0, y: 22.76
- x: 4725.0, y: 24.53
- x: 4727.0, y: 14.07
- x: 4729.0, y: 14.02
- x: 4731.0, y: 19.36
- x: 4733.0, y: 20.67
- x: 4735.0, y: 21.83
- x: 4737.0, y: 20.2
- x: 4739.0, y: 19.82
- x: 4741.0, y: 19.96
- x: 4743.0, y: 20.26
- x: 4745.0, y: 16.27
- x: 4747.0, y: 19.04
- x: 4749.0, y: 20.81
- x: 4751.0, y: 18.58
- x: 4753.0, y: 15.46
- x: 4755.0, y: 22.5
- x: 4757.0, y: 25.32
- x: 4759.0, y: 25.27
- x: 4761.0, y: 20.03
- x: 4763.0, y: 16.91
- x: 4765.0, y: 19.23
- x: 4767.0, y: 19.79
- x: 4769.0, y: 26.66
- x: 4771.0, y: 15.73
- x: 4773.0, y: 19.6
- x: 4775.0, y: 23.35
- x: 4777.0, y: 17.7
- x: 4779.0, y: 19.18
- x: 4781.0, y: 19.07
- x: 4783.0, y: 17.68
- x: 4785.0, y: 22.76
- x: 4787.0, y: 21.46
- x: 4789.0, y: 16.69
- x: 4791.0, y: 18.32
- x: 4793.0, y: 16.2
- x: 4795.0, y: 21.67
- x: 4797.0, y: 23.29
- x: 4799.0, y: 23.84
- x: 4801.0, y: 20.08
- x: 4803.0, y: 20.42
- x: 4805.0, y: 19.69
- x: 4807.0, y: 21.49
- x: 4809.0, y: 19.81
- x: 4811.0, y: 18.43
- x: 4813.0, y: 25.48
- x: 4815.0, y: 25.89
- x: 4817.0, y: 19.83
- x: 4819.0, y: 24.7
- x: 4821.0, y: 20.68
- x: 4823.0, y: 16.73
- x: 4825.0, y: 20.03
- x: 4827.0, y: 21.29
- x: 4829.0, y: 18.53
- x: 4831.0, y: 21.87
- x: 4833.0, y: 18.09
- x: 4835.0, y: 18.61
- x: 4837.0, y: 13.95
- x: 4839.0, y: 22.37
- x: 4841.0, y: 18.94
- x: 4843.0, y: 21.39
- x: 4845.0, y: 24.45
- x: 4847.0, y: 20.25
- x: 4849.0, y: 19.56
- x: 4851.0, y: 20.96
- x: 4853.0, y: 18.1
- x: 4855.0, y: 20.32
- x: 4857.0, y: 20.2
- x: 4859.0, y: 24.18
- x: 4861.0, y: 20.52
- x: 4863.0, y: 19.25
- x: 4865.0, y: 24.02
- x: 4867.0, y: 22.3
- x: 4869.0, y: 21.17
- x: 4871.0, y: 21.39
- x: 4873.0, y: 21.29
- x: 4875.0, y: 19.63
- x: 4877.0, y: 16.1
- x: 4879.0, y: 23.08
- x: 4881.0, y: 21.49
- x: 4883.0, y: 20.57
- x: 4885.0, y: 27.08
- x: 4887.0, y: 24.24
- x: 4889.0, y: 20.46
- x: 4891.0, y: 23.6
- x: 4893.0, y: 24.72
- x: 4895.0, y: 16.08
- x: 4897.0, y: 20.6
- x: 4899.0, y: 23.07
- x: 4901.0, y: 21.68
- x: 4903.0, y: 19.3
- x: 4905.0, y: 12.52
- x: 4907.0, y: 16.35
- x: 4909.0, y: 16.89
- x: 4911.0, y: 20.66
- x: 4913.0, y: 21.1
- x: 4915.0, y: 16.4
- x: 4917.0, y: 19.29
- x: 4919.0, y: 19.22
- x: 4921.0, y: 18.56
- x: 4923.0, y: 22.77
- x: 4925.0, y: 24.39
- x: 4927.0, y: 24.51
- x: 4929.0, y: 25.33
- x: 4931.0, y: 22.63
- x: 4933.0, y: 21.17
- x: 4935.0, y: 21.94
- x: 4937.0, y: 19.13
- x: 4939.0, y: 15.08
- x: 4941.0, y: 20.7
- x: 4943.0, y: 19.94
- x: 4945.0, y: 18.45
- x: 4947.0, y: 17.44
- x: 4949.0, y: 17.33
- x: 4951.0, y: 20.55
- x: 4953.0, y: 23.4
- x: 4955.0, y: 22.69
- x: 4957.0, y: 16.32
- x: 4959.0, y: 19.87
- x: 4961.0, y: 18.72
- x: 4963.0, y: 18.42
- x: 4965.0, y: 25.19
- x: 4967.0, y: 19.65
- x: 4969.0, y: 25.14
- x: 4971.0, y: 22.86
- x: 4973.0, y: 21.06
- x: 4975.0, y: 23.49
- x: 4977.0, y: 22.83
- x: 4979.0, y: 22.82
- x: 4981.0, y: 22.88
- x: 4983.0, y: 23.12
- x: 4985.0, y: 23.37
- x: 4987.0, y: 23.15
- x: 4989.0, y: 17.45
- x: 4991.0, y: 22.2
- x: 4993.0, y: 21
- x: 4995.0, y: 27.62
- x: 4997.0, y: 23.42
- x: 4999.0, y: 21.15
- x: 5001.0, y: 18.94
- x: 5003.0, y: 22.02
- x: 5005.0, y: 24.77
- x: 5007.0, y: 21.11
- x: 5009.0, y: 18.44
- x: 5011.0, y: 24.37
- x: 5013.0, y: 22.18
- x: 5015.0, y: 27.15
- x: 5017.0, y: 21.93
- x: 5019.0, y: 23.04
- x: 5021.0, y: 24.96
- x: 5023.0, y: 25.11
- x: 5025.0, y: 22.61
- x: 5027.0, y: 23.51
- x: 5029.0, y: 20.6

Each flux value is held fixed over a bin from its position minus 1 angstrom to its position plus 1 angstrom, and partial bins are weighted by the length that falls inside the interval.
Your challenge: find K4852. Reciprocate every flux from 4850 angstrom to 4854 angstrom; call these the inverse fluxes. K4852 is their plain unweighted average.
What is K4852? 0.051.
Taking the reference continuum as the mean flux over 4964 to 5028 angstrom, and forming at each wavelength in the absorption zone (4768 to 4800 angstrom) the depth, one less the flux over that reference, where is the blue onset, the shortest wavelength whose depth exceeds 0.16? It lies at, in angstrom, 4771.0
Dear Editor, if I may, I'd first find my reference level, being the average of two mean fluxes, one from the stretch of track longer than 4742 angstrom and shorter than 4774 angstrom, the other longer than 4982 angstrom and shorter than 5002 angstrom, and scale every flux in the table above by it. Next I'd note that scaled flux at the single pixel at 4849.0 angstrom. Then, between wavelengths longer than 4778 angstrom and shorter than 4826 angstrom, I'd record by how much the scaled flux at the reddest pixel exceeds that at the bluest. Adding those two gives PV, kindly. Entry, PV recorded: 1.0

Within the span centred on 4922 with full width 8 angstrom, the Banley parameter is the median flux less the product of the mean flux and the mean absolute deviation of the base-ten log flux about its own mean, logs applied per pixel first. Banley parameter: 20.0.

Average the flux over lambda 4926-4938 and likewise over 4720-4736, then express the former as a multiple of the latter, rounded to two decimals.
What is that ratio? 1.10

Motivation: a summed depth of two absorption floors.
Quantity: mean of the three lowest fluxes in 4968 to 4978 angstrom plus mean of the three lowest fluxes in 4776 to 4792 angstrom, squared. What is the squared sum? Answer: 1569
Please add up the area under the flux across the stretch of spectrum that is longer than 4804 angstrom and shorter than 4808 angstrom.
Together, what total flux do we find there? 82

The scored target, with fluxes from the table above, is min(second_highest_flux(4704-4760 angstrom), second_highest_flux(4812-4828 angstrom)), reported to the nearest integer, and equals 25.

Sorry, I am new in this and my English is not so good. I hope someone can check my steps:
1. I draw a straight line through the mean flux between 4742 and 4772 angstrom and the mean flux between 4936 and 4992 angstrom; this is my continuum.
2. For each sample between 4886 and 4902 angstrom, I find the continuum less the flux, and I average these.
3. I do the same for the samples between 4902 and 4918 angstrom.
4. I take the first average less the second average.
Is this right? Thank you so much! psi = -4.0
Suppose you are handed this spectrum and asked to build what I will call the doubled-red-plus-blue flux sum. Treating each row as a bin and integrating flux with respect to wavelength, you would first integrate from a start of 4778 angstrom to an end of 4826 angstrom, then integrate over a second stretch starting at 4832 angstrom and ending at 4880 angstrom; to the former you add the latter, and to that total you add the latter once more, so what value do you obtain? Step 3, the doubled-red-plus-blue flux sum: 2947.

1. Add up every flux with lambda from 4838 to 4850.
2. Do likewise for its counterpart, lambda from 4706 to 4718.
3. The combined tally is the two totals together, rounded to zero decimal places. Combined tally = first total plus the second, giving 246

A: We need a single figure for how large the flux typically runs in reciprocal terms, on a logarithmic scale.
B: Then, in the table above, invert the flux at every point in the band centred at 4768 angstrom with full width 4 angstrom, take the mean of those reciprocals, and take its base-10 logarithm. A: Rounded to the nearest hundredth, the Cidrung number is -1.36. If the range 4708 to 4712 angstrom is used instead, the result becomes -1.29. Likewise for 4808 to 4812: -1.28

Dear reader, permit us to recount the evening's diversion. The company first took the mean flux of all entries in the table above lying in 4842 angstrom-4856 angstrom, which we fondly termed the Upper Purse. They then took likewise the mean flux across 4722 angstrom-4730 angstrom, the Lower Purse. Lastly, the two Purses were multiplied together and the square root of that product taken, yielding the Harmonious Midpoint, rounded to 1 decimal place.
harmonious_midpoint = 19.8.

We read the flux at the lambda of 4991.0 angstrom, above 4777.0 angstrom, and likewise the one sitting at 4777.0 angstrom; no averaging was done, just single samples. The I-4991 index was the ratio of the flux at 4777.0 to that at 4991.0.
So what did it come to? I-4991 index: 0.8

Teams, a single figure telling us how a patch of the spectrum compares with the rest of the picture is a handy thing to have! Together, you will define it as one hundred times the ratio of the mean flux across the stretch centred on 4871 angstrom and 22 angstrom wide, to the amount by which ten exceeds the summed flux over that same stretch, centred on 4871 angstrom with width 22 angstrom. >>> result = -10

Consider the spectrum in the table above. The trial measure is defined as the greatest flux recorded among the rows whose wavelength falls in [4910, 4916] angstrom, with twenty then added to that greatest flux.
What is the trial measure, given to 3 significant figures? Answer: 41.1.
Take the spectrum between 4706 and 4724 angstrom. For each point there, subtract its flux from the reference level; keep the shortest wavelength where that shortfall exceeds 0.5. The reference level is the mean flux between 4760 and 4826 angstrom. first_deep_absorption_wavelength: 4709.0 angstrom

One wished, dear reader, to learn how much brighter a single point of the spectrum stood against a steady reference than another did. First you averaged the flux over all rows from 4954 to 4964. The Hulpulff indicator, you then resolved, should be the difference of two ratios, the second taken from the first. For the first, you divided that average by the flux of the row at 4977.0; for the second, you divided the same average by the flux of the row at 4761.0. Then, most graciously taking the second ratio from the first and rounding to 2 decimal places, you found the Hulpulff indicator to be -0.12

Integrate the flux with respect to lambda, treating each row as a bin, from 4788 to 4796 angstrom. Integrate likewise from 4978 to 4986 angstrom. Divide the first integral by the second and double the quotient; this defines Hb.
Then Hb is 1.58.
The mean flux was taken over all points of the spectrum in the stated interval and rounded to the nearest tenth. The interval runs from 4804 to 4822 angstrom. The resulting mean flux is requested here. 21.8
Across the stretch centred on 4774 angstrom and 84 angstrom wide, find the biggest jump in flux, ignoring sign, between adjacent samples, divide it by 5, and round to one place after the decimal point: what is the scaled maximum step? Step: 2.2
